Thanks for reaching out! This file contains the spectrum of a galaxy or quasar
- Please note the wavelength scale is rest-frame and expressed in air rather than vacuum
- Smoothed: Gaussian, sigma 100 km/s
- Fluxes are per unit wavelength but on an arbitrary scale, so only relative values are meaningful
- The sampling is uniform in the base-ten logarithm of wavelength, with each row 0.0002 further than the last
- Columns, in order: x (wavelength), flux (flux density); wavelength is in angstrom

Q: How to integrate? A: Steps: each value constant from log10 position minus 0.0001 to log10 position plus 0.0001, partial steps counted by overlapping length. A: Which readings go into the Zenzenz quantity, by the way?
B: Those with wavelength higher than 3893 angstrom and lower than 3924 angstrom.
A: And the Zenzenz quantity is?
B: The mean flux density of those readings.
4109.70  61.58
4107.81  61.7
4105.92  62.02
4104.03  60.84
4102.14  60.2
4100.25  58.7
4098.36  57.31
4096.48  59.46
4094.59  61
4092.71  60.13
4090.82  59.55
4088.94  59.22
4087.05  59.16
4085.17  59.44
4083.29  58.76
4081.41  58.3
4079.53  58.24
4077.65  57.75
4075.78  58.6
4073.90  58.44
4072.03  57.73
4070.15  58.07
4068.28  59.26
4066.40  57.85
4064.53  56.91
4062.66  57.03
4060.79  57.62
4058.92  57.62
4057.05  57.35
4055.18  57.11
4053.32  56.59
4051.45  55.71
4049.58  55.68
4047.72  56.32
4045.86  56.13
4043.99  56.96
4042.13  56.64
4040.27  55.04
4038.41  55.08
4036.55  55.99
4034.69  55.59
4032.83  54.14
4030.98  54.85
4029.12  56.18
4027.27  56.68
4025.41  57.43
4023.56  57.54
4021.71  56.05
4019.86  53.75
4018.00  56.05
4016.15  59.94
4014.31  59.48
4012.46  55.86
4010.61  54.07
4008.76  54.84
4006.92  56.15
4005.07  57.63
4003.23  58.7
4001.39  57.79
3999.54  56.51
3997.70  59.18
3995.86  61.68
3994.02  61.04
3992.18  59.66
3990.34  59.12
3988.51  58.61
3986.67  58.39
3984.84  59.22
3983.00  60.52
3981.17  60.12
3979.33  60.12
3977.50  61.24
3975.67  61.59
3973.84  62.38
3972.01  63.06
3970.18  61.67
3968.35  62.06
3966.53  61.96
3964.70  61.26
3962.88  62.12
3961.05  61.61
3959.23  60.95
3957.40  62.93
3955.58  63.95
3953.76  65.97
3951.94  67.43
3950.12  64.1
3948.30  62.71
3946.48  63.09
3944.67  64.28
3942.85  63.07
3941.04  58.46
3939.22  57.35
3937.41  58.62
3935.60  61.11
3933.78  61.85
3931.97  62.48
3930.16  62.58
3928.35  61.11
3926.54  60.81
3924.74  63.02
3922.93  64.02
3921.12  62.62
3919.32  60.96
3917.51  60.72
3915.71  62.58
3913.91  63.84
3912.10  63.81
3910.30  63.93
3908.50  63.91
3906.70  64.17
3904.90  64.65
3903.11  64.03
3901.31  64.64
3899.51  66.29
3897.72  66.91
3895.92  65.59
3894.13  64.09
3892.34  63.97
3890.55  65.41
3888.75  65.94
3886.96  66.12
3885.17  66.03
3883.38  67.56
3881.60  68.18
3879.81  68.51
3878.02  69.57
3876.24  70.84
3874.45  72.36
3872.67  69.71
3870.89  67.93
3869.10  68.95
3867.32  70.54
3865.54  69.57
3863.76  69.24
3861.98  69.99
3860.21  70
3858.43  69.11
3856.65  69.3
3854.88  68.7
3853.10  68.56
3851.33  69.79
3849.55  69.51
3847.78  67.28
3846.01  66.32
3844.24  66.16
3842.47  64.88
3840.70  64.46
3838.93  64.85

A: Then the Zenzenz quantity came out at 64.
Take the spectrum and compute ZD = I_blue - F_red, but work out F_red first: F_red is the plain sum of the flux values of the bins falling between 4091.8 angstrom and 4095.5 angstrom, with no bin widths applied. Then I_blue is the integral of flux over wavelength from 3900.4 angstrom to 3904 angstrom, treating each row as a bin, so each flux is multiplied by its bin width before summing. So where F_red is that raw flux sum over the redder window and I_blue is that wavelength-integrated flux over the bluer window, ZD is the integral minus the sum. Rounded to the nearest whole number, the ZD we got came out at 110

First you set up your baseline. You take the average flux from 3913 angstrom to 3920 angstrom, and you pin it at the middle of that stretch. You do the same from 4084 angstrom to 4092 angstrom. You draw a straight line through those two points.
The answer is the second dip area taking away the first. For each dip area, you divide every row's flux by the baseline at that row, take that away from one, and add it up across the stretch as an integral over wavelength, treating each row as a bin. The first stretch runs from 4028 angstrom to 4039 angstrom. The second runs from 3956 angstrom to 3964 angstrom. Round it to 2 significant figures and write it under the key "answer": -0.97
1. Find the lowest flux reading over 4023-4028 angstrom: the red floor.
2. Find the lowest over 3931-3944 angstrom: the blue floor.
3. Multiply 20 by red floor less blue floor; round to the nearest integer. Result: -13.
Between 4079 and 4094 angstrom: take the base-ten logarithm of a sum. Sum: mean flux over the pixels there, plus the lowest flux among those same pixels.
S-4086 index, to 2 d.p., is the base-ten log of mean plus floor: 2.07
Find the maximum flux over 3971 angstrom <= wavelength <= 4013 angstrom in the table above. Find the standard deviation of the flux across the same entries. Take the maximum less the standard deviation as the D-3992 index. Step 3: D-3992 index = 60.7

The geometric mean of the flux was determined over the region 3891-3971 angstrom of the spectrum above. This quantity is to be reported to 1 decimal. 62.9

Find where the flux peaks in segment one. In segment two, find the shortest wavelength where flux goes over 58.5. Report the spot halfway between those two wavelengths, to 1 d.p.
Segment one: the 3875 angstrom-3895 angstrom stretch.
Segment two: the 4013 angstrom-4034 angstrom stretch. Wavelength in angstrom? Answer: 3945.3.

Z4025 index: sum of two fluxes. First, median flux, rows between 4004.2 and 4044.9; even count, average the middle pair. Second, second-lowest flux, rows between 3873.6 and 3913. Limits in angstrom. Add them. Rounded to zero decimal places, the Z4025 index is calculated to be 120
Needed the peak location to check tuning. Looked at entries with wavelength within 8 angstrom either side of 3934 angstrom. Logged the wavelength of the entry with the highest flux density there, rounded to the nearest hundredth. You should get 3930.16 angstrom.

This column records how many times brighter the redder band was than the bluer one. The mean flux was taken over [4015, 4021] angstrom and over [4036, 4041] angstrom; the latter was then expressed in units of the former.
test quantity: 0.98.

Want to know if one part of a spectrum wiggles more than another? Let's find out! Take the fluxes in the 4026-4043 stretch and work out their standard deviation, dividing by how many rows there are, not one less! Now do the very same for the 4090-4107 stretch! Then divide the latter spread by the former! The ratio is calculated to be 1.6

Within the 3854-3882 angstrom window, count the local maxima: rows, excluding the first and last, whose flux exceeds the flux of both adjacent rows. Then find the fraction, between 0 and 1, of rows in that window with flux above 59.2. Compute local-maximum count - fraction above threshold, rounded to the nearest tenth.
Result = 3.0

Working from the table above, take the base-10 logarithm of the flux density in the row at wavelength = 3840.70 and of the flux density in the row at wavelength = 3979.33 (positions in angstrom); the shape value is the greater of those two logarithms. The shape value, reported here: 1.81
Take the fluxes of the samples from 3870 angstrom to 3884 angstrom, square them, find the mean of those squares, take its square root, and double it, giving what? 139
